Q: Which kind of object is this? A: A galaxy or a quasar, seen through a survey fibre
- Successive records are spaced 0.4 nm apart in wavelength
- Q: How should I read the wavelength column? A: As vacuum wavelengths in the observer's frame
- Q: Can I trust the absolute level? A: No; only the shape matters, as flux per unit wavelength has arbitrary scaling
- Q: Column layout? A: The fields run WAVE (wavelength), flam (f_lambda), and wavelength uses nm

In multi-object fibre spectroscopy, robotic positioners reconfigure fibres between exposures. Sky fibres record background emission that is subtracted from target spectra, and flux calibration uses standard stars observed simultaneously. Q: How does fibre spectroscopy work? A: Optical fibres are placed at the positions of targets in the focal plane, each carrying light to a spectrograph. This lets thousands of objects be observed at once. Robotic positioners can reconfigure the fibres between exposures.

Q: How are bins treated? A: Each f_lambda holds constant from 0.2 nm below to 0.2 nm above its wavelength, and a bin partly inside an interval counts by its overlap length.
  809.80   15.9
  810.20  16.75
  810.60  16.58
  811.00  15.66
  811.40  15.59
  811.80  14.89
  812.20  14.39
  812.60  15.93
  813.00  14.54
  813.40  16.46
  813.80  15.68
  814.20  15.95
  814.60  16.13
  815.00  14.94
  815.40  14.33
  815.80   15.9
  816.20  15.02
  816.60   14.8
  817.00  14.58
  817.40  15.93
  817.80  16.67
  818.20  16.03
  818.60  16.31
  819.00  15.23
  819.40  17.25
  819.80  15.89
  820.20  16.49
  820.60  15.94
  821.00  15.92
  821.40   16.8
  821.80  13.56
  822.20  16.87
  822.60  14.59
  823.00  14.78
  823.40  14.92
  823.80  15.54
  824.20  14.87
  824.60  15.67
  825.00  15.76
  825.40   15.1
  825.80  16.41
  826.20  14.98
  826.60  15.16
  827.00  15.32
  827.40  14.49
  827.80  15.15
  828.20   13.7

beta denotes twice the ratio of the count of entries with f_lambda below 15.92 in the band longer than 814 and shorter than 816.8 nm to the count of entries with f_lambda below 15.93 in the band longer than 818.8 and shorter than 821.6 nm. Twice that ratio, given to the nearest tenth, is 3.3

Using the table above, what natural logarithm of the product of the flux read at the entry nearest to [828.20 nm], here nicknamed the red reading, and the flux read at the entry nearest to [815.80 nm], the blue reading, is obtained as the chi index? 5.38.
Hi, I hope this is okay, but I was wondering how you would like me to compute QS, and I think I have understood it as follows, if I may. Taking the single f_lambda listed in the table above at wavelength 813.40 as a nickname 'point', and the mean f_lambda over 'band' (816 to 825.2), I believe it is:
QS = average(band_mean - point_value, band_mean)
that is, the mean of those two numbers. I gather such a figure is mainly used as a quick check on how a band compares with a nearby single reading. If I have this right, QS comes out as 7.4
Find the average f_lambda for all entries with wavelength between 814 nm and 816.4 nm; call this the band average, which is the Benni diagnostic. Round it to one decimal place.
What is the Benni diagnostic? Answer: 15.4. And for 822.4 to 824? 15.0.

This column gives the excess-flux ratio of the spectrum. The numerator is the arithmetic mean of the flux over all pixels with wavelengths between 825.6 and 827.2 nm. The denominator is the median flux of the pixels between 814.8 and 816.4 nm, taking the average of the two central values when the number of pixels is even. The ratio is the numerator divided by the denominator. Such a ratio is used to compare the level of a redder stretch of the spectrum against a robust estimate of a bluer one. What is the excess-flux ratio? 1.03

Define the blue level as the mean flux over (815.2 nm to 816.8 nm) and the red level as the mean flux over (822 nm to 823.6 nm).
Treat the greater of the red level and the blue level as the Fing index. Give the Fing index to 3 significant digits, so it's 15.3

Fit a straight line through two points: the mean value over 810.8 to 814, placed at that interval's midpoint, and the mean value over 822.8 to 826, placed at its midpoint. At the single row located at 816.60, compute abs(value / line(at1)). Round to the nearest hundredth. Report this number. 0.96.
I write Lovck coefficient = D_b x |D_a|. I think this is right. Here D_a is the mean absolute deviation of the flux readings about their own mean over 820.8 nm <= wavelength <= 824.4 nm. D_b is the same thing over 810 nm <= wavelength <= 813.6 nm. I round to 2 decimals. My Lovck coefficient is 0.60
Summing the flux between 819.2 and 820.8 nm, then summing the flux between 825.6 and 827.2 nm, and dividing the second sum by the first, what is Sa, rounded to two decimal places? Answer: 0.94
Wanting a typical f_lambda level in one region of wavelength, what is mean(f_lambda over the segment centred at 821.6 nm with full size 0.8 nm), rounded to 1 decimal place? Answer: 15.2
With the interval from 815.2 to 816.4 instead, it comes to 15.1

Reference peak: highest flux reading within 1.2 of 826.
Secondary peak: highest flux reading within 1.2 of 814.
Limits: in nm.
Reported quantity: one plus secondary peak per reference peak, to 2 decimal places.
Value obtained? 2.00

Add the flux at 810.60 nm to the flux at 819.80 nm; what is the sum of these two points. 32.5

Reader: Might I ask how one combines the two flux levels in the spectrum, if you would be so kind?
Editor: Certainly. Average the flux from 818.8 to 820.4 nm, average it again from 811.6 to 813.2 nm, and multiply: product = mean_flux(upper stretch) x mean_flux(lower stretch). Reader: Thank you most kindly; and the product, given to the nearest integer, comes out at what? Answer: 242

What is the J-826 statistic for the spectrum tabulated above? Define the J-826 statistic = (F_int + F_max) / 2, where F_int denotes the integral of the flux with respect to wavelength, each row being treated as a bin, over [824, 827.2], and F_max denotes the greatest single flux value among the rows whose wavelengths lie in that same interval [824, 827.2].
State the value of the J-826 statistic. 32.9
